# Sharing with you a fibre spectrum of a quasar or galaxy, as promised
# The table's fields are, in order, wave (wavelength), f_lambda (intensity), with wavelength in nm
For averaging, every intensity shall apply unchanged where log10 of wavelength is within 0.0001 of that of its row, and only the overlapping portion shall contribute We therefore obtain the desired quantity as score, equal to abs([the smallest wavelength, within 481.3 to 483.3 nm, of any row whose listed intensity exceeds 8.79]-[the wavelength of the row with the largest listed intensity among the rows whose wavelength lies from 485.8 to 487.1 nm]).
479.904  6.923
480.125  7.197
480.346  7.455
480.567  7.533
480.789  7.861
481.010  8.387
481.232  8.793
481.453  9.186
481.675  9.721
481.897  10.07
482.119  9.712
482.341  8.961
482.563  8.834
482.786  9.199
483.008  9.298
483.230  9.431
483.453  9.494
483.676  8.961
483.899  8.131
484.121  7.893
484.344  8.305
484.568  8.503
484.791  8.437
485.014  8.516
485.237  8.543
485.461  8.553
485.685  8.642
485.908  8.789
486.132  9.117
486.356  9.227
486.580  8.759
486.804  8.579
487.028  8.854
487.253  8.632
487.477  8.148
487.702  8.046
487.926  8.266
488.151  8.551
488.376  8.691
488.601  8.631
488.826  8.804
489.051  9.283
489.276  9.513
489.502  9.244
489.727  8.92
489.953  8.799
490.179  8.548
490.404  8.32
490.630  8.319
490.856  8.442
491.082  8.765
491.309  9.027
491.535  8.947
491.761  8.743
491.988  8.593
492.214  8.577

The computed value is 4.90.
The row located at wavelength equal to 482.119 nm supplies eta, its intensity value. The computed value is 9.712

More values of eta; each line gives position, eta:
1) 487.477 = 8.148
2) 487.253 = 8.632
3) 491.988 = 8.593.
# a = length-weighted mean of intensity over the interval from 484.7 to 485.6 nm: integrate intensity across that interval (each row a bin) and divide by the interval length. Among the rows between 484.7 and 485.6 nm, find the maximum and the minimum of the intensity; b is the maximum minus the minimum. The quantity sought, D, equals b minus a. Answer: -8.4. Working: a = 8.52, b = 0.1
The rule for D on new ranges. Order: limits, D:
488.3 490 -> -8.1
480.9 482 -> -7.5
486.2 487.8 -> -7.4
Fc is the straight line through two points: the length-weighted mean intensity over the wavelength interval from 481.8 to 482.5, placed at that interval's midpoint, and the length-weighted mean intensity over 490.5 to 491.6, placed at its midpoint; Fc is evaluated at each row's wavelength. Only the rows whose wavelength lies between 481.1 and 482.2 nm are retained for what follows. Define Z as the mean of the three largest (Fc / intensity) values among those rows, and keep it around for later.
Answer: 1.04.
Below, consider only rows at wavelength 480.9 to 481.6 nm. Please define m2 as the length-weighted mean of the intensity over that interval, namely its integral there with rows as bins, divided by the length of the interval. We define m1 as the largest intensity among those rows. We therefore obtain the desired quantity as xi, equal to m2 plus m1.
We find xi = 18.0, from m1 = 9.186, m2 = 8.84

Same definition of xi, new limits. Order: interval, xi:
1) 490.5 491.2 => 17.3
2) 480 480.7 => 14.9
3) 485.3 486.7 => 18.1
